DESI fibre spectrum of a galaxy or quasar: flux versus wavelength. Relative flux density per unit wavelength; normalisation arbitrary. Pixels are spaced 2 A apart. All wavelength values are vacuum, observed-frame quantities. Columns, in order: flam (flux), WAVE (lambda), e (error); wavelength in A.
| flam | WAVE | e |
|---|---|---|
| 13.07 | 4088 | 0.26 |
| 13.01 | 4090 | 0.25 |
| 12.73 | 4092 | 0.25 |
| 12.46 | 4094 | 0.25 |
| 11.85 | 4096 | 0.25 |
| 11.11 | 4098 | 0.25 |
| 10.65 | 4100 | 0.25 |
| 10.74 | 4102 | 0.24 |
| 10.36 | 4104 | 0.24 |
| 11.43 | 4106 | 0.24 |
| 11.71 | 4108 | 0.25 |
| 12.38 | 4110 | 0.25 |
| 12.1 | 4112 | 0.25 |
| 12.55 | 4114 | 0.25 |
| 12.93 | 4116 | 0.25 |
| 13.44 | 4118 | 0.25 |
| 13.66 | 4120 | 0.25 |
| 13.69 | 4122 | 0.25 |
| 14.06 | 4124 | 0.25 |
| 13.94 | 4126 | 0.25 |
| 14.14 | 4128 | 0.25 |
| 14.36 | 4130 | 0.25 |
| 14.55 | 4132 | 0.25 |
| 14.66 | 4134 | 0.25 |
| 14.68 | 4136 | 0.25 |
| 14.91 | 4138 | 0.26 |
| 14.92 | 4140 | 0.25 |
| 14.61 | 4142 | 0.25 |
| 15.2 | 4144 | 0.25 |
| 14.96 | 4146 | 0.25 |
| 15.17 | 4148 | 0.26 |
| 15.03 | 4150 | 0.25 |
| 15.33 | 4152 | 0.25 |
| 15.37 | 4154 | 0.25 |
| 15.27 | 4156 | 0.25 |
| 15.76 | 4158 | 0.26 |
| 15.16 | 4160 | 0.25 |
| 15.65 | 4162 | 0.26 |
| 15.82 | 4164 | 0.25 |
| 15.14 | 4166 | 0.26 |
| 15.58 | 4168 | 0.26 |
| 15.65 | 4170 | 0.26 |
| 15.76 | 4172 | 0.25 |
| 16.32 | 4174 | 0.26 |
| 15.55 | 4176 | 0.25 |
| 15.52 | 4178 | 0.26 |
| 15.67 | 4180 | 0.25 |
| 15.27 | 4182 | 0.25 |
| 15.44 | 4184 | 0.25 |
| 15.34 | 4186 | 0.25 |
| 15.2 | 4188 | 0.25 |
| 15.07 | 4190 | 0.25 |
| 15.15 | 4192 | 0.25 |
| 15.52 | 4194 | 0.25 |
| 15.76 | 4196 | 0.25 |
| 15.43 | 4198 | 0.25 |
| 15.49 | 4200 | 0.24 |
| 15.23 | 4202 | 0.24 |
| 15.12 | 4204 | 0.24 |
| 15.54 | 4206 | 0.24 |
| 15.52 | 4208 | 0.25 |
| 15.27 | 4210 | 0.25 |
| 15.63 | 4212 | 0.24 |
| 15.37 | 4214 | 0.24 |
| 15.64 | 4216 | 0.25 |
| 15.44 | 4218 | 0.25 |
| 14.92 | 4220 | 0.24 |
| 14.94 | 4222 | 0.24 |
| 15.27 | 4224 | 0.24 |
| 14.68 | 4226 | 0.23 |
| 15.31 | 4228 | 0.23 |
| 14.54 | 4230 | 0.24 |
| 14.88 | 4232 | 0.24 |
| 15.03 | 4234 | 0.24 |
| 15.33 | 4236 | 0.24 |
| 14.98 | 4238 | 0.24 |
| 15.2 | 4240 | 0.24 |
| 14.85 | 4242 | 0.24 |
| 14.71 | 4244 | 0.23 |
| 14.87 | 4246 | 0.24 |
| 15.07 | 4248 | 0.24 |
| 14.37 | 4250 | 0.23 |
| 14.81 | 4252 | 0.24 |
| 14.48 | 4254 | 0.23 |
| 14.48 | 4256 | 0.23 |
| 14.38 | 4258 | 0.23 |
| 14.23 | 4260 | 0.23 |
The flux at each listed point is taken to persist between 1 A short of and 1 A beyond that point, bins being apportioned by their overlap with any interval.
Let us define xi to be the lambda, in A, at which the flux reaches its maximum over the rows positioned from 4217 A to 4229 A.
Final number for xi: 4218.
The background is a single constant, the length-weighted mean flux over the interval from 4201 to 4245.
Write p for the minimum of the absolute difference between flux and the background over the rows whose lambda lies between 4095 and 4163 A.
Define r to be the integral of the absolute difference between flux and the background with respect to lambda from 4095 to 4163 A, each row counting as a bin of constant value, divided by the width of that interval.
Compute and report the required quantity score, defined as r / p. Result 282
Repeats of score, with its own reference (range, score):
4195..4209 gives 9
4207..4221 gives 3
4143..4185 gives 61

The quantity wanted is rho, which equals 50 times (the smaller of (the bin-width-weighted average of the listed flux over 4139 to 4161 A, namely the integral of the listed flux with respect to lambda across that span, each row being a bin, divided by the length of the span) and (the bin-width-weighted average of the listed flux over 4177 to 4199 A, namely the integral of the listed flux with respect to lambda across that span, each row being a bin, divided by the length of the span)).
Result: 758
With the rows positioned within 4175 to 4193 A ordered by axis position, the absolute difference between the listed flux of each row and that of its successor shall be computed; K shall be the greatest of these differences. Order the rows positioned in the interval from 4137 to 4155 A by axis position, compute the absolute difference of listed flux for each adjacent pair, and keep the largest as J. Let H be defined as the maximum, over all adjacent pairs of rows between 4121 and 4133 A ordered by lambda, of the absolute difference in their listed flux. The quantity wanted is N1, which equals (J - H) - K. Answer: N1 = -0.2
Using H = 0.37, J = 0.59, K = 0.40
